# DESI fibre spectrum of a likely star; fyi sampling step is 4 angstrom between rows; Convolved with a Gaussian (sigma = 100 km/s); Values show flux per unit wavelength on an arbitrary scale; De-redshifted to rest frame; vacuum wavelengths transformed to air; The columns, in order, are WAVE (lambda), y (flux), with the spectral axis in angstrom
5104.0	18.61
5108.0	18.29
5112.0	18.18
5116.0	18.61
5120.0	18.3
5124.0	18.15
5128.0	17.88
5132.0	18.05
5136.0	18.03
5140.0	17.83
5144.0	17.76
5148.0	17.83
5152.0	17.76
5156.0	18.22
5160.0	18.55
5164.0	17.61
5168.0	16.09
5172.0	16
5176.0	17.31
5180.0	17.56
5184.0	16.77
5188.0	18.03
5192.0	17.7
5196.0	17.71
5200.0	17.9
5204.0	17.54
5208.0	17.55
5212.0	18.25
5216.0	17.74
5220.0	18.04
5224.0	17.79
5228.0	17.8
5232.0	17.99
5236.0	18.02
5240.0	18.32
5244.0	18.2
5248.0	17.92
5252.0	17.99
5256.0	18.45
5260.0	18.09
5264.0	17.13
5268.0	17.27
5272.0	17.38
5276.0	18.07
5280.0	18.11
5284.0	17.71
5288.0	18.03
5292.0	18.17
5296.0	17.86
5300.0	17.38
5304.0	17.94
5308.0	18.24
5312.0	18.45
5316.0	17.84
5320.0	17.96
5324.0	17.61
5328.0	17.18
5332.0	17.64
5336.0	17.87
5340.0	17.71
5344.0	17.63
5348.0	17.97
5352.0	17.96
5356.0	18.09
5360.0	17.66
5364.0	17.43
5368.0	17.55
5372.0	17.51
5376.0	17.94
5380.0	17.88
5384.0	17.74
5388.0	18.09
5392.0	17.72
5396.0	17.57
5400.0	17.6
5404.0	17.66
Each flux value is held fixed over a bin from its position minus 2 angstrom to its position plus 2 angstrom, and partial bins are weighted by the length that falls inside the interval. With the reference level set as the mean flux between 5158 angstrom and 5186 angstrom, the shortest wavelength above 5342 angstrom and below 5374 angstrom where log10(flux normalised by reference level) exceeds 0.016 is 5348.0 angstrom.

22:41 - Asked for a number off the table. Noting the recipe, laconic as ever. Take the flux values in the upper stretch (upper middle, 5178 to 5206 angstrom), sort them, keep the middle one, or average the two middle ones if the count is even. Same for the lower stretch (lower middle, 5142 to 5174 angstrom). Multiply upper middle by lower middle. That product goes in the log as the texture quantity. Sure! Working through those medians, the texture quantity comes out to 314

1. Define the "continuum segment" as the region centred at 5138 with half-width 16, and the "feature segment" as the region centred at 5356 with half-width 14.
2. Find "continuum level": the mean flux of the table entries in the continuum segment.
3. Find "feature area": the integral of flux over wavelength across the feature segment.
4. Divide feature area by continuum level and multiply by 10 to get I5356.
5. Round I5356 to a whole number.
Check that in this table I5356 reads 278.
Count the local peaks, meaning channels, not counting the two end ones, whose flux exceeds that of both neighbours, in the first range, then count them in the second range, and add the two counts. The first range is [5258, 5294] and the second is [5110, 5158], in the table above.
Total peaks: 4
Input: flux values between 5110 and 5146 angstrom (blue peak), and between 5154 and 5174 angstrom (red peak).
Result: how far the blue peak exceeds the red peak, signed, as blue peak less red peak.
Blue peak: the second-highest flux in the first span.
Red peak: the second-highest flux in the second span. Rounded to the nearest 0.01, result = 0.08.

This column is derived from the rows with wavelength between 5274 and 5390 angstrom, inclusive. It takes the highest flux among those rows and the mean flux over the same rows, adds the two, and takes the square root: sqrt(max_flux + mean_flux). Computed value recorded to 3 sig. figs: 6.02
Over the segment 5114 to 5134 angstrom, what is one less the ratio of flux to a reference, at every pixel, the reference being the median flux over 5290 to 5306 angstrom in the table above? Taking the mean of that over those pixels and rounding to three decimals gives -0.017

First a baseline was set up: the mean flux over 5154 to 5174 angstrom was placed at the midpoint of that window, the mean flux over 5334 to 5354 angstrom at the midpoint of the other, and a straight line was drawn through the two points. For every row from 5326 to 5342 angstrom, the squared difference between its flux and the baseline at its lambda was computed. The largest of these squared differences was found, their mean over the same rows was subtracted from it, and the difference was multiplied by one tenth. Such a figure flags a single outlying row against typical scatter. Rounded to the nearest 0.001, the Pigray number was 0.026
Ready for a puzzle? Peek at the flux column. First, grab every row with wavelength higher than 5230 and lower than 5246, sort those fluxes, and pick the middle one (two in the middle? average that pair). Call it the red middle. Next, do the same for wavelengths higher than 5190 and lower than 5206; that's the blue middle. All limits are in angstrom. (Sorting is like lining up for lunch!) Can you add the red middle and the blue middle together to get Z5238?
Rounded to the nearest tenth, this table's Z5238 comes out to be 35.8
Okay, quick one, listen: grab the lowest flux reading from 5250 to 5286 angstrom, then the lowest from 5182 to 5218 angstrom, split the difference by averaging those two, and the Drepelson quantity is 16.95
